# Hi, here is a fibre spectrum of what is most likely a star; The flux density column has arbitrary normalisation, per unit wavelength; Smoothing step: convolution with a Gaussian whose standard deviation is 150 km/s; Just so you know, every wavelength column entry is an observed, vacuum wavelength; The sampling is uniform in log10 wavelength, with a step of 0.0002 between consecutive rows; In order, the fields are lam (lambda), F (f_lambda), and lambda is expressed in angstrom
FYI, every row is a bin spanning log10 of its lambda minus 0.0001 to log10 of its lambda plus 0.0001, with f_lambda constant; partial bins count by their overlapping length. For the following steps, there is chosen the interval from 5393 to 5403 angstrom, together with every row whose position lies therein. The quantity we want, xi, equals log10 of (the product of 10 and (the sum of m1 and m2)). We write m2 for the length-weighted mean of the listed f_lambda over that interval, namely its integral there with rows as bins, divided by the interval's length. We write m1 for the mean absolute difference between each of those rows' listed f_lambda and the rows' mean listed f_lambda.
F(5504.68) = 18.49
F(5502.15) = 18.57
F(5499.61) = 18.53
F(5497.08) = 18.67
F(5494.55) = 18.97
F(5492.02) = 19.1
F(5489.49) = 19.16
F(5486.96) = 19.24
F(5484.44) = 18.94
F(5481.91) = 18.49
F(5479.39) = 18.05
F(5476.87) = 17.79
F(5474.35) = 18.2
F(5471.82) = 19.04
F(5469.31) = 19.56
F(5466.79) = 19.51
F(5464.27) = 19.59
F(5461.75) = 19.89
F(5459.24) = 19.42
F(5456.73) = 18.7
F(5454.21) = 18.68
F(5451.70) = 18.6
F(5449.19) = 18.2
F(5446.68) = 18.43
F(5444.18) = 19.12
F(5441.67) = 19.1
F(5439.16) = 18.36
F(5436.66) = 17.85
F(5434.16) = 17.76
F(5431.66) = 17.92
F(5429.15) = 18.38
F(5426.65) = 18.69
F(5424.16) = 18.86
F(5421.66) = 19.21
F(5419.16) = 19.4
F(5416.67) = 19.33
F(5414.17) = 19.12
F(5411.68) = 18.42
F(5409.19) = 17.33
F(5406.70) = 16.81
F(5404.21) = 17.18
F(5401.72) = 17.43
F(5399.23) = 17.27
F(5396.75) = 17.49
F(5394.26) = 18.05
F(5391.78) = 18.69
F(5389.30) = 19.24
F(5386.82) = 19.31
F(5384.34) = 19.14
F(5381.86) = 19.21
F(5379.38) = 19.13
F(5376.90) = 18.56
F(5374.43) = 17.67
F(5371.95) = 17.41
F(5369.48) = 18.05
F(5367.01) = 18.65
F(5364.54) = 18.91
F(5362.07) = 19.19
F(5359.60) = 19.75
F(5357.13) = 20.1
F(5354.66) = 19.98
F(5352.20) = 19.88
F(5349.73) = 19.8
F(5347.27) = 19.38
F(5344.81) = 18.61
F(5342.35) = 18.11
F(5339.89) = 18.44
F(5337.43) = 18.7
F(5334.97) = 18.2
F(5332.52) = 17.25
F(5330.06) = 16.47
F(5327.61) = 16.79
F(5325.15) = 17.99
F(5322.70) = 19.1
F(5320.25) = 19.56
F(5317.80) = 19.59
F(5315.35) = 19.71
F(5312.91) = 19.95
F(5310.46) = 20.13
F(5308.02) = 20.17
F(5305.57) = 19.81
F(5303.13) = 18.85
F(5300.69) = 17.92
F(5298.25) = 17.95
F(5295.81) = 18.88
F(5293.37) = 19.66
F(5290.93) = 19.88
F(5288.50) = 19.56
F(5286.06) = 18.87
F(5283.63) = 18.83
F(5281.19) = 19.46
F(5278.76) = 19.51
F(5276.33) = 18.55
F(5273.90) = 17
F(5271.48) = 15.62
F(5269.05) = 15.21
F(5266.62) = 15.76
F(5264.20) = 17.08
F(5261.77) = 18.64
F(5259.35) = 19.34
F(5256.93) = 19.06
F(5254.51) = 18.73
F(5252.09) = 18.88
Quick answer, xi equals 2.25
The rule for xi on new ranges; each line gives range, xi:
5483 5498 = 2.28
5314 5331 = 2.29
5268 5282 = 2.28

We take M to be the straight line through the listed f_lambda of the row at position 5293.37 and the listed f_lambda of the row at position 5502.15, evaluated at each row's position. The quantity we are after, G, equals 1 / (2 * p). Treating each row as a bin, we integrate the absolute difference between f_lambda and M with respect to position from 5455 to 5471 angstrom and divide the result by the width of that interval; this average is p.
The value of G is 0.74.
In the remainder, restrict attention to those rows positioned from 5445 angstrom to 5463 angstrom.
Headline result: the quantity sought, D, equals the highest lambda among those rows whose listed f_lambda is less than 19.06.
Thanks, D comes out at 5456.73 angstrom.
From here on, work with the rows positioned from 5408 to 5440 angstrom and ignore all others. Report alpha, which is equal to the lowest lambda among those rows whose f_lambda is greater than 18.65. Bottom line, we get 5414.17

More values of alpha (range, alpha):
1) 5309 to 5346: 5310.46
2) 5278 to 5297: 5278.76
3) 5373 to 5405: 5379.38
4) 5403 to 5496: 5414.17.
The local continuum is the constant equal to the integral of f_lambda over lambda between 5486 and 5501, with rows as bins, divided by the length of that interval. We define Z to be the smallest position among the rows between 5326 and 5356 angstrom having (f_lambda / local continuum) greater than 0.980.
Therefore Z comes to 5337.43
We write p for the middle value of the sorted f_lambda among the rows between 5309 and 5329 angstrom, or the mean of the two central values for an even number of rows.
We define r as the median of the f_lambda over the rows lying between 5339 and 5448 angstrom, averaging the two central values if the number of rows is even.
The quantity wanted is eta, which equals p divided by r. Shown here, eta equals 1.05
